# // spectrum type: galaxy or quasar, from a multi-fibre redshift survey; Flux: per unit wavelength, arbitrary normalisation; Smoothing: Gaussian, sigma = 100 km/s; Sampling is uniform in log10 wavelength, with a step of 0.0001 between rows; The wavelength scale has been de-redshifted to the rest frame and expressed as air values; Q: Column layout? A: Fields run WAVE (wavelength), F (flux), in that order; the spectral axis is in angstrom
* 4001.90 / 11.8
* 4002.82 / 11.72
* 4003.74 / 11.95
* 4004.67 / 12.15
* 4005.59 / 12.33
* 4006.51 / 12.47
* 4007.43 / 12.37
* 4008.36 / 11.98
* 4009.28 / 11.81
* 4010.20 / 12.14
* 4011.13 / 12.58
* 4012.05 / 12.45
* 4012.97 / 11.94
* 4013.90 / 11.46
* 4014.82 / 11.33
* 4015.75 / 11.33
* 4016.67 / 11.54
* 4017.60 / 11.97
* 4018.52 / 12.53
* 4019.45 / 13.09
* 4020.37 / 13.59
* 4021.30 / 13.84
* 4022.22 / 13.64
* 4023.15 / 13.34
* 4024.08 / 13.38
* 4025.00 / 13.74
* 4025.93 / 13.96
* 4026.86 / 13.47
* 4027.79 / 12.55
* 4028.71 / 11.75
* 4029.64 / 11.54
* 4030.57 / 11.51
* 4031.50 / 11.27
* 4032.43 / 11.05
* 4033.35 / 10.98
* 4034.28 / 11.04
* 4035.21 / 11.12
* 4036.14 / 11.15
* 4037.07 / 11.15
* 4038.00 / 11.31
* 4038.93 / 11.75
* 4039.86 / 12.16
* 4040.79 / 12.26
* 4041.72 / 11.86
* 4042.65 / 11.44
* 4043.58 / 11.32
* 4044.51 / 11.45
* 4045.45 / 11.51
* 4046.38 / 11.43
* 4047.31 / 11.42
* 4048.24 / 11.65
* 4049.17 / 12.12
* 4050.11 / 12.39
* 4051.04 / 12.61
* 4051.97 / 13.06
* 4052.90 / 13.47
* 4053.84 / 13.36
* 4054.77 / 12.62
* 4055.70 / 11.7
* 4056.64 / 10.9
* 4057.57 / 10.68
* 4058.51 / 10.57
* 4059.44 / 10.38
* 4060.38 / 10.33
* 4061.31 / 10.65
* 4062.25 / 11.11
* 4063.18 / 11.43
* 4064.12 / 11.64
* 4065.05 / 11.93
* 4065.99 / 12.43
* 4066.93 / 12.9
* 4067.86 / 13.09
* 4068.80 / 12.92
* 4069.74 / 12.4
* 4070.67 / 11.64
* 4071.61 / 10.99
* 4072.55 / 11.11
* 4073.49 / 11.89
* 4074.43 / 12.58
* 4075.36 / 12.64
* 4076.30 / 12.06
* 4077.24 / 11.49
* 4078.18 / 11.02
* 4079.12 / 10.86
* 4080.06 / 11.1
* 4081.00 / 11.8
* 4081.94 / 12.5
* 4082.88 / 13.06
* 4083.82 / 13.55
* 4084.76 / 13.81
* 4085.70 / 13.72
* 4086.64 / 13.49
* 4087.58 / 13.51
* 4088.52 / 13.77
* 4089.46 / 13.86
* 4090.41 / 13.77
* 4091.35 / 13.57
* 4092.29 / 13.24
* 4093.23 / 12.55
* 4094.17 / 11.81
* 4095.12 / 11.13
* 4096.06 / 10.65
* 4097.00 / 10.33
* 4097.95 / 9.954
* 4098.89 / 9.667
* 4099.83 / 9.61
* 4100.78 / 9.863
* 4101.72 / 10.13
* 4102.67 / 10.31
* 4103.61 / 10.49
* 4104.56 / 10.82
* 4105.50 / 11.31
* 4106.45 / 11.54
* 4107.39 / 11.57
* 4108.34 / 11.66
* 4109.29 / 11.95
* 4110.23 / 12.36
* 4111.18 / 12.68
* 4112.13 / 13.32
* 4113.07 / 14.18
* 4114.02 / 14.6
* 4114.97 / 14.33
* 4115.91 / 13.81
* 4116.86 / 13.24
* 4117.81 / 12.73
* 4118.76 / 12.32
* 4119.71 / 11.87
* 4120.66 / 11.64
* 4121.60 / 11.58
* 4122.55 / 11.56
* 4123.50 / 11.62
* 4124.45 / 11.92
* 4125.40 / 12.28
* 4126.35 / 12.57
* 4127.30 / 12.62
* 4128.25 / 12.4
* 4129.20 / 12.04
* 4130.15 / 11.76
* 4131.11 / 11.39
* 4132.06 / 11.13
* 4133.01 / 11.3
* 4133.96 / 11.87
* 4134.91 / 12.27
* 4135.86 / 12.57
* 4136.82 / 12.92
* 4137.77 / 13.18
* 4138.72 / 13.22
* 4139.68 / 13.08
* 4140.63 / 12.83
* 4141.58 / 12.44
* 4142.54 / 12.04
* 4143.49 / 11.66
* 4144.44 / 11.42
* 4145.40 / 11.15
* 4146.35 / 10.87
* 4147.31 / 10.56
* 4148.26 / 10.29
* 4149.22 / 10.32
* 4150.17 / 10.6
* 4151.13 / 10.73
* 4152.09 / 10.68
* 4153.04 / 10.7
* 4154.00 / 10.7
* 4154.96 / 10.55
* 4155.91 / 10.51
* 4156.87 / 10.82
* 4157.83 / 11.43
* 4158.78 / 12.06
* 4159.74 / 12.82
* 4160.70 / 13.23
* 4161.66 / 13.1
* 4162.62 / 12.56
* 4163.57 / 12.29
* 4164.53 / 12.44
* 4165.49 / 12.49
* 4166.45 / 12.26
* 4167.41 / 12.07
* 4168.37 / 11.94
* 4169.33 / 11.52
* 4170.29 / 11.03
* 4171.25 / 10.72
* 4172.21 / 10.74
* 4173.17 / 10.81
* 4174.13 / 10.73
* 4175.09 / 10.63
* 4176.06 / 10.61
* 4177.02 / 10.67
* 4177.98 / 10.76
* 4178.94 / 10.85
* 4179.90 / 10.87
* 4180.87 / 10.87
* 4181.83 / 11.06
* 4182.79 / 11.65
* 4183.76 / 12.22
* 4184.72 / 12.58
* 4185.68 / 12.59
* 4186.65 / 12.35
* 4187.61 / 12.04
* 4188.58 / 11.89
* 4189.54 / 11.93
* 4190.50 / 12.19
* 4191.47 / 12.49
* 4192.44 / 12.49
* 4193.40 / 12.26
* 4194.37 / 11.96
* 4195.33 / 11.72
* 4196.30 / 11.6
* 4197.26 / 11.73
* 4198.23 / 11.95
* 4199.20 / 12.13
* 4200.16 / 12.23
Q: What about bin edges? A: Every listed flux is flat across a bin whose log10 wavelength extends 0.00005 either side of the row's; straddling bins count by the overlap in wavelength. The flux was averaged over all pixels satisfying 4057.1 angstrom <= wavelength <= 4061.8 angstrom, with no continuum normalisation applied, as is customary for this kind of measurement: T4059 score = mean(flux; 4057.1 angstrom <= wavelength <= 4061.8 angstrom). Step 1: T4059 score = 10.52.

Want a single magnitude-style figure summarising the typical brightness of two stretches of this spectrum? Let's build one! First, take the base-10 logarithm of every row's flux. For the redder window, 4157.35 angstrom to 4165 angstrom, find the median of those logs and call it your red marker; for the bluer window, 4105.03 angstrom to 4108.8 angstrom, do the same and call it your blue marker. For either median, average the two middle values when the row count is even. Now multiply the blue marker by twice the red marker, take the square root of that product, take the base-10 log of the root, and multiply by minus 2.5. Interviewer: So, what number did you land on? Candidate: -0.460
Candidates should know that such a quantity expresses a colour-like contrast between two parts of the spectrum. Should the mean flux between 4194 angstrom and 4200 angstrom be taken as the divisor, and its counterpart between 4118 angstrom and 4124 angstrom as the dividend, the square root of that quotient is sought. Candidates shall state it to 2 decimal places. 1.00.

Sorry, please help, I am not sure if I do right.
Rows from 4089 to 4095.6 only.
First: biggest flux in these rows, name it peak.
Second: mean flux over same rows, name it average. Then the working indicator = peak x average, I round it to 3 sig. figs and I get 178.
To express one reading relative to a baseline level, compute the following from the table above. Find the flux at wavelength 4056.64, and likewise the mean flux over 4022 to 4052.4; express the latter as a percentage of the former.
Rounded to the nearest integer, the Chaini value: 110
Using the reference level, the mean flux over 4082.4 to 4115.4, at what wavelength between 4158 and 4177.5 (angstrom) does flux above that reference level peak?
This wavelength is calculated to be 4160.70 angstrom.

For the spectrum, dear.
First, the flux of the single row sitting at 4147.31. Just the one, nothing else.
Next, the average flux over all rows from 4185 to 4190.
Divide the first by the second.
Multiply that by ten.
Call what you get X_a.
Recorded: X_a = 8.7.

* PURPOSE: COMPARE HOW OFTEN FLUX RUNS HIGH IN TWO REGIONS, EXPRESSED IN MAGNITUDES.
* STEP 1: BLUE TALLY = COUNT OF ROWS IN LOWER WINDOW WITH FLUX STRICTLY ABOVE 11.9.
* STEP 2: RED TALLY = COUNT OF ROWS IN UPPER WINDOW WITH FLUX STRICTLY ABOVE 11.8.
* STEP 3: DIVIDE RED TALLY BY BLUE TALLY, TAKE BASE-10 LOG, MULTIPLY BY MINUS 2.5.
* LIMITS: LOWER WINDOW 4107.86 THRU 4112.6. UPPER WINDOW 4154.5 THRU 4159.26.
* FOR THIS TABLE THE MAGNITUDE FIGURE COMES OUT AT 1.5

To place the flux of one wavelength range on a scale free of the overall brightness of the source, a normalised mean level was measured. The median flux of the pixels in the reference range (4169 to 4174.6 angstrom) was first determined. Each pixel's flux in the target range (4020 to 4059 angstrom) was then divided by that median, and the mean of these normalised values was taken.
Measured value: 1.12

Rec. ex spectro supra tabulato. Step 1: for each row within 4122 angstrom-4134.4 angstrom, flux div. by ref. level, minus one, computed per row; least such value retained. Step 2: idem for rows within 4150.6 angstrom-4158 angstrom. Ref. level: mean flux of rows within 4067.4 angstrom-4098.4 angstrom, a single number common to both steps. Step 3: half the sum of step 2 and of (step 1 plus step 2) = -0.19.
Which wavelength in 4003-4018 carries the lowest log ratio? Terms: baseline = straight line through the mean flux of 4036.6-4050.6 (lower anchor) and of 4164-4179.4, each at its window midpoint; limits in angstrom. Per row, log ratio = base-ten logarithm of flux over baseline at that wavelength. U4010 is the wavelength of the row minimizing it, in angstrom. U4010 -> 4014.82 angstrom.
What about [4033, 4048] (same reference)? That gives 4033.35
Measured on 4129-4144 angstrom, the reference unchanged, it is 4132.06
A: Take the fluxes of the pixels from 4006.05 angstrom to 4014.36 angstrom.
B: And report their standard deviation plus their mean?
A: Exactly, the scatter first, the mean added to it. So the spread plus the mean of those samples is 12.5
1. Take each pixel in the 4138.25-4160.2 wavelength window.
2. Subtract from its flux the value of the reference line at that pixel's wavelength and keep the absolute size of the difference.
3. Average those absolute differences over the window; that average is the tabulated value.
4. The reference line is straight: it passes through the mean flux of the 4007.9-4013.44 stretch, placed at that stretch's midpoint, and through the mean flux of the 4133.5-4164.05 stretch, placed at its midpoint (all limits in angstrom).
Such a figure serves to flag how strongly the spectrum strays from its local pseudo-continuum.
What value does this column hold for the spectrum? 0.91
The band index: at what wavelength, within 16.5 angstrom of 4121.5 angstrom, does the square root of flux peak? 4114.02 angstrom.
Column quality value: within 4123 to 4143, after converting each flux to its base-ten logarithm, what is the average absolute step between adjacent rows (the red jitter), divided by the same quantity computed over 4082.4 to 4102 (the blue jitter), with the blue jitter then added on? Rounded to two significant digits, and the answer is 0.91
